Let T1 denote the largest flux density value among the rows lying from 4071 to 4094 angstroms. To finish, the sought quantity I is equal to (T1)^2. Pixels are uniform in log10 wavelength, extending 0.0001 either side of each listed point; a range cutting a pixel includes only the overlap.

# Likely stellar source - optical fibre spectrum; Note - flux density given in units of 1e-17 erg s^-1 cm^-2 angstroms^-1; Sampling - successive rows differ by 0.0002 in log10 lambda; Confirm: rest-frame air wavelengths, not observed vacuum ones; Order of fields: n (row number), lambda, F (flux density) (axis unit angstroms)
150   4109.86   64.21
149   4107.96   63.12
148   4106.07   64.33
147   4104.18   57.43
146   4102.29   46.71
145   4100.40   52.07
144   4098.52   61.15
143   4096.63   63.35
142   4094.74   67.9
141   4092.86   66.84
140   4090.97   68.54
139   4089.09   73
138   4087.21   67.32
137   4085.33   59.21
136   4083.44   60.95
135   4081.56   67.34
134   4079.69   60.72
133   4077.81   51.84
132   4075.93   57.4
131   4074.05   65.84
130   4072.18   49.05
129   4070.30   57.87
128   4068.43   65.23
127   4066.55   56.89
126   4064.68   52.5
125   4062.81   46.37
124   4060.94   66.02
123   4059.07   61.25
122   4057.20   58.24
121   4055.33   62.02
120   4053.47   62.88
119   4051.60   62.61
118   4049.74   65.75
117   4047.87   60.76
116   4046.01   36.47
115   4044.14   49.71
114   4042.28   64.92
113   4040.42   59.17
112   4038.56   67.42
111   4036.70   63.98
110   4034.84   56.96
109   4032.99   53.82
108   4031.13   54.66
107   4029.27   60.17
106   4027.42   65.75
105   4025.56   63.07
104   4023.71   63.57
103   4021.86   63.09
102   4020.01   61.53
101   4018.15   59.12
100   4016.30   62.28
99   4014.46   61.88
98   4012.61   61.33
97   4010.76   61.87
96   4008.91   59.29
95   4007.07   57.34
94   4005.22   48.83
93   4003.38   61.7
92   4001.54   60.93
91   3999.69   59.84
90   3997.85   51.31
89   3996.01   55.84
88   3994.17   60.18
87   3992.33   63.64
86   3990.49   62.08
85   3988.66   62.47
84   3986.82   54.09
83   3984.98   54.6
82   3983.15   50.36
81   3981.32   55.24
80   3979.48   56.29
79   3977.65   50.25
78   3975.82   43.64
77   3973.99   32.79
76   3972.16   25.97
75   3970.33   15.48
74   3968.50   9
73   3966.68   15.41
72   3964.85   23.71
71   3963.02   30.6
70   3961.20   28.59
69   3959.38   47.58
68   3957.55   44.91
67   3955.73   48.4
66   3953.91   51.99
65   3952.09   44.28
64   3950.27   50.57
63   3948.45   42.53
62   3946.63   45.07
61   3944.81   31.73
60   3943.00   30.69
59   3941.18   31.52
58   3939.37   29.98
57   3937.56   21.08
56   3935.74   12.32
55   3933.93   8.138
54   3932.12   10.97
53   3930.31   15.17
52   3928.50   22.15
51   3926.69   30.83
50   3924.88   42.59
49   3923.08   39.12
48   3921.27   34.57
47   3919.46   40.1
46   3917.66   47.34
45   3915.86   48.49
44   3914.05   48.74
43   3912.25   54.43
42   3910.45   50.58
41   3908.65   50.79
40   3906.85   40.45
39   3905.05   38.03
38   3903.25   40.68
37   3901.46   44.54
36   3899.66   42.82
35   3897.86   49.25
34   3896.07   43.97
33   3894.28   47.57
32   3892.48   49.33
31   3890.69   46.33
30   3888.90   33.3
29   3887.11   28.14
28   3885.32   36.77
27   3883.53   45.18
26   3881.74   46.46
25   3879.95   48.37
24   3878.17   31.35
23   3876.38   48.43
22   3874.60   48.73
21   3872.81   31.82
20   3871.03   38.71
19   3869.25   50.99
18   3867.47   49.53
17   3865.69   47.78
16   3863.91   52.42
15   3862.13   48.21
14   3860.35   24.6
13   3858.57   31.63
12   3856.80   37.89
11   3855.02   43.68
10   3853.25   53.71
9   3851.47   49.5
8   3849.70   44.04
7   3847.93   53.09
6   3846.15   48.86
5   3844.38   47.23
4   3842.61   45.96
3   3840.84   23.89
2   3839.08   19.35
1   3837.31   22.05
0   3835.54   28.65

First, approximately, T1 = 73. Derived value 5329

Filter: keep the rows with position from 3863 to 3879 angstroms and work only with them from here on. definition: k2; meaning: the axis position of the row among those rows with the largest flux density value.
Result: 3863.91 angstroms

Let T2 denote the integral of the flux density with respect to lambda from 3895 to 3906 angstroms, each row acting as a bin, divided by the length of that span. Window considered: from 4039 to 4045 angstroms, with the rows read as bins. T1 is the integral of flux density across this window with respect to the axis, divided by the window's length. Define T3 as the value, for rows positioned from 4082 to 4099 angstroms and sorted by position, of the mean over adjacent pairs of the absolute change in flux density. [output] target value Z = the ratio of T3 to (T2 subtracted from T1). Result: 0.2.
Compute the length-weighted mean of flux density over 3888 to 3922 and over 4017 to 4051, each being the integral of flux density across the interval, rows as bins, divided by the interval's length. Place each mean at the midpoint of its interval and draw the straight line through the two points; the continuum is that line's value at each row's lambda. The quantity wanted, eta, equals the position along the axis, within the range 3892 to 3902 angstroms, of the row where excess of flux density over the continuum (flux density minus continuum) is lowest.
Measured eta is 3899.66 angstroms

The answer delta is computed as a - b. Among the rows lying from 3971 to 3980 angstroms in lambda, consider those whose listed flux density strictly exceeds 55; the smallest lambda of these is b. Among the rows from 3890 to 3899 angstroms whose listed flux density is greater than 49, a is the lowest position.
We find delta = -87.0 angstroms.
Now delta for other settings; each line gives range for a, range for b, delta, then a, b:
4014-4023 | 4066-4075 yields -52.1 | 4014.46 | 4066.55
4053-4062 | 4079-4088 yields -26.2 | 4053.47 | 4079.69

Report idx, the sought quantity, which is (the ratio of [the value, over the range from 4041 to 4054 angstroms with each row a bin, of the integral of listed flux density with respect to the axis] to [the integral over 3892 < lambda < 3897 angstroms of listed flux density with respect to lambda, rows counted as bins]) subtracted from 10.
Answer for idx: 6.8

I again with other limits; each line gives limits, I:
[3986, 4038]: 4323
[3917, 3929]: 2241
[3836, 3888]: 2885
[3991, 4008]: 4050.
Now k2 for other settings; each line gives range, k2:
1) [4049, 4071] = 4060.94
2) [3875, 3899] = 3892.48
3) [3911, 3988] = 3979.48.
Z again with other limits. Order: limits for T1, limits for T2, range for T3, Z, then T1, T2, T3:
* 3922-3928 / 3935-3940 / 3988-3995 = 0.1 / 36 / 21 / 1.8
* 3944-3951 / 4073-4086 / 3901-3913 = -0.2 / 42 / 60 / 3.9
